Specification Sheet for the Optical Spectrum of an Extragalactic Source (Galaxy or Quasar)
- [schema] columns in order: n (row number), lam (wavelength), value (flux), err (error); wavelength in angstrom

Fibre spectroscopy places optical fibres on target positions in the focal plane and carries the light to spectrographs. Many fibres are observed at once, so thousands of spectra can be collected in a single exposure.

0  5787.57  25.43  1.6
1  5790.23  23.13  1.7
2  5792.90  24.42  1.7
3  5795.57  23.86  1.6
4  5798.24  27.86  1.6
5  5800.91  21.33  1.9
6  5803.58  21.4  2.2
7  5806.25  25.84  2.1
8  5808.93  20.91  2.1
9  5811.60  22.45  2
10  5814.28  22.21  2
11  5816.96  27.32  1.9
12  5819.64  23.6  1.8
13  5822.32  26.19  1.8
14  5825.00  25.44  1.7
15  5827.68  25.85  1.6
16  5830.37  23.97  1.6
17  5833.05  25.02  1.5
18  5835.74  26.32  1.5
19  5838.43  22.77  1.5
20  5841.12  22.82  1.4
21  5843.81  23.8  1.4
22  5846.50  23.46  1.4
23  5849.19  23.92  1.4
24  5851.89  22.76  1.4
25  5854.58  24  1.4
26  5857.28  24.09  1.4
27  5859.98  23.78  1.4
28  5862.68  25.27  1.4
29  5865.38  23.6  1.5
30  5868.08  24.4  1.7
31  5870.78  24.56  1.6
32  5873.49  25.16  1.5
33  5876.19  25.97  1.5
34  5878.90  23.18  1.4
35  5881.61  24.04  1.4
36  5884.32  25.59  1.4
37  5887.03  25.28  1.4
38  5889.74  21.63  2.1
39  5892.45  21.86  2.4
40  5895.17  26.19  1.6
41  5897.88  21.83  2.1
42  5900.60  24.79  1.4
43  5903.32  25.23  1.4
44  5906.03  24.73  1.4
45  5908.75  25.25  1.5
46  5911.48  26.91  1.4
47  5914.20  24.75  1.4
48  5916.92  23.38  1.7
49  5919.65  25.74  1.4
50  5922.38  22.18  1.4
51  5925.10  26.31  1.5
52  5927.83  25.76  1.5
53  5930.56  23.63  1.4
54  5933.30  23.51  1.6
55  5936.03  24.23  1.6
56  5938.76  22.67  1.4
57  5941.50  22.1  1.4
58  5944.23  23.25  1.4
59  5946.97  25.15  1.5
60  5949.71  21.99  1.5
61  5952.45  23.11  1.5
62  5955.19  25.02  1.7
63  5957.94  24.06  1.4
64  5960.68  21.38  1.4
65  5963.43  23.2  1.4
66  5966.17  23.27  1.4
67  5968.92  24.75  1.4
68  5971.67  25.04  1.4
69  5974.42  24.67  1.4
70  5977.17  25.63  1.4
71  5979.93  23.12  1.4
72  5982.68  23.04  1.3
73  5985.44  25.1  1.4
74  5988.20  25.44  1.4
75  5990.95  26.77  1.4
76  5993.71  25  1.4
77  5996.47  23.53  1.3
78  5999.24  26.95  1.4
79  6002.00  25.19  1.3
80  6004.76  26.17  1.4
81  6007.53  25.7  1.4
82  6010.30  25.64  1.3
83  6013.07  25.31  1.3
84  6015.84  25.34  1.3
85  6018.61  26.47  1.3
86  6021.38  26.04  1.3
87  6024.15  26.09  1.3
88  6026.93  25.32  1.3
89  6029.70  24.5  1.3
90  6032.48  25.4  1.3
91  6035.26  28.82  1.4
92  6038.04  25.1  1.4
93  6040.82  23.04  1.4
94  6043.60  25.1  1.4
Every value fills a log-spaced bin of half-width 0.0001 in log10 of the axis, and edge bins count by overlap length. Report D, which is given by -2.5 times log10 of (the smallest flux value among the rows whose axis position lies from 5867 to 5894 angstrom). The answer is -3.34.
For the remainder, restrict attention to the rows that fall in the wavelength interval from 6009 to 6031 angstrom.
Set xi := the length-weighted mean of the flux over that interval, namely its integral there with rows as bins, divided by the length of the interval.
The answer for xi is 25.6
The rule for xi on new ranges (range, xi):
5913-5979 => 23.9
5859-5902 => 24.2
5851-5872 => 24.1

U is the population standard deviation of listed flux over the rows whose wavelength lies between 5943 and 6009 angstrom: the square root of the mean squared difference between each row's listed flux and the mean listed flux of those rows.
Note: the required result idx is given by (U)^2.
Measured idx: 1.98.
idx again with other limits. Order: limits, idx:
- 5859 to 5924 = 2.02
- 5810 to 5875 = 1.67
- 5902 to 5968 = 2.06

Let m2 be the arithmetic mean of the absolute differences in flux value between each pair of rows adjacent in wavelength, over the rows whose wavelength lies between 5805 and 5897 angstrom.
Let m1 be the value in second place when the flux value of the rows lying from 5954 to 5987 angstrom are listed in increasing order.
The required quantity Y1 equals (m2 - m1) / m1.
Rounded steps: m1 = 23.04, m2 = 1.5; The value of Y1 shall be -0.93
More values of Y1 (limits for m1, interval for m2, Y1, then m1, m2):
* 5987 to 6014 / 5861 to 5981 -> -0.94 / 25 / 1.6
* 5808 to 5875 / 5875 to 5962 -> -0.92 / 22.21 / 1.8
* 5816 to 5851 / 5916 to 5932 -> -0.89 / 22.82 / 2.5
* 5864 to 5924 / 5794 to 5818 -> -0.85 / 21.83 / 3.4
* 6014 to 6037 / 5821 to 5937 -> -0.94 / 25.32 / 1.4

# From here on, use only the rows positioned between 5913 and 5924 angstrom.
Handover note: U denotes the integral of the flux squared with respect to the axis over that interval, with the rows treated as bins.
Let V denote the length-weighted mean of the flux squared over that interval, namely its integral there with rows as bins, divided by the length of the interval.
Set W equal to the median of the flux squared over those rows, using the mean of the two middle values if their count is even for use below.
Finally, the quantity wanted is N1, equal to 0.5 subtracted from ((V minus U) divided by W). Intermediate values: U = 6390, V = 581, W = 580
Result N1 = -10.5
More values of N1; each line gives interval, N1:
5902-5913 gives -10.7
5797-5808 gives -10.8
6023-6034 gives -10.5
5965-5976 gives -10.3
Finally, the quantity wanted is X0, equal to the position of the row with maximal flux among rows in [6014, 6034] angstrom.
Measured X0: 6018.61 angstrom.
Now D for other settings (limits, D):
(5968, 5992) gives -3.41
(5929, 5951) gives -3.36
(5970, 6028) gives -3.41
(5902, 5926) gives -3.36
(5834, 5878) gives -3.39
